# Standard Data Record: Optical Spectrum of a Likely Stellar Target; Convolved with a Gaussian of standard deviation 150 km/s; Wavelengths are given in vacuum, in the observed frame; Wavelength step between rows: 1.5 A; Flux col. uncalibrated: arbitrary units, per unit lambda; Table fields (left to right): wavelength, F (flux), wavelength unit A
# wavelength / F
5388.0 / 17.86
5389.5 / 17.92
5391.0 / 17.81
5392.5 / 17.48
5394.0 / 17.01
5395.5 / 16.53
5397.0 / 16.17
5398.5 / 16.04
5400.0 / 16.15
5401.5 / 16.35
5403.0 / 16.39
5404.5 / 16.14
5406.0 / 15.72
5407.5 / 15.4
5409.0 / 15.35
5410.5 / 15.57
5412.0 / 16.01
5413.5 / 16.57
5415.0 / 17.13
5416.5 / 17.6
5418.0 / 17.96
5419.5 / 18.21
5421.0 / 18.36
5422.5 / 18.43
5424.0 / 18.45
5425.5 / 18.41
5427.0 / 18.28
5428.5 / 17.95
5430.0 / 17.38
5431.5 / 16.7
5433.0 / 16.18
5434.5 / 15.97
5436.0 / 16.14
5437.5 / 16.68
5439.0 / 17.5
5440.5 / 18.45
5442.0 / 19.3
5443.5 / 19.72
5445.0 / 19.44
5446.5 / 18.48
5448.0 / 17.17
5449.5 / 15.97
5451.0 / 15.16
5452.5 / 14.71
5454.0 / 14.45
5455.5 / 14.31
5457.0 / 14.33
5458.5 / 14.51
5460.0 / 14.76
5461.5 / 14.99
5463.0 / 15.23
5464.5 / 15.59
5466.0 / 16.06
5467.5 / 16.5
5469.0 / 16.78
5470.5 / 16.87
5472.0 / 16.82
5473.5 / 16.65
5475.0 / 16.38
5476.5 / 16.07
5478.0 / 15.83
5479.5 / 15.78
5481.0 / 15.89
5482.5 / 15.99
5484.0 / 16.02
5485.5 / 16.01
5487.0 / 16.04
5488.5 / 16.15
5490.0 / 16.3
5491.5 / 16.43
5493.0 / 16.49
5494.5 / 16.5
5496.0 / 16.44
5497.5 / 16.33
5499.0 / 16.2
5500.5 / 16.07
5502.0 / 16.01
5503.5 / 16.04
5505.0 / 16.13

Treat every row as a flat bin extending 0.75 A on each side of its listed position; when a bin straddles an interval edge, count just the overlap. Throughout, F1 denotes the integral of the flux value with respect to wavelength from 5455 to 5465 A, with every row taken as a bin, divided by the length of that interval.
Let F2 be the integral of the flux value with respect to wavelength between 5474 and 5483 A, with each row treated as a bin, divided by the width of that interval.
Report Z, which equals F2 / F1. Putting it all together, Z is 1.08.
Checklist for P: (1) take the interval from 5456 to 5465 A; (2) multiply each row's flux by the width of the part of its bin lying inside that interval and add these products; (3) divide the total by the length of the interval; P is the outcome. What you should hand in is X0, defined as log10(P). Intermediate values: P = 14.9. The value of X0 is 1.17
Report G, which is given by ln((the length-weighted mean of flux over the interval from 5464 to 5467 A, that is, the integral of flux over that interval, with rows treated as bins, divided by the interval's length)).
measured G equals 2.766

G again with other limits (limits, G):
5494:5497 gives 2.801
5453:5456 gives 2.668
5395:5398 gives 2.792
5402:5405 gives 2.790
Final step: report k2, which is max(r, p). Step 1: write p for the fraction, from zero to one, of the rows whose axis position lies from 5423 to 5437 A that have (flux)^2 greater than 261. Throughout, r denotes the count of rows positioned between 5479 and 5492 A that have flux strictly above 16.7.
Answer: 0.8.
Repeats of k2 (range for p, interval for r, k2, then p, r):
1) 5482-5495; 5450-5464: 0.4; 0.44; 0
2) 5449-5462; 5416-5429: 9.0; 0.00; 9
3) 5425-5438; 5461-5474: 3.0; 0.78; 3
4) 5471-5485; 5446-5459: 2.0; 0.33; 2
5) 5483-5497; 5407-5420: 4.0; 0.56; 4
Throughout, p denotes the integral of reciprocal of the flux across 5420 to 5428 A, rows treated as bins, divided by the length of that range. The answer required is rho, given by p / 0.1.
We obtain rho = 0.544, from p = 0.0544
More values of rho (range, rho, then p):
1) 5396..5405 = 0.617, 0.0617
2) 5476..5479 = 0.628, 0.0628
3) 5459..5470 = 0.638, 0.0638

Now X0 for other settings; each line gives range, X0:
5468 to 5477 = 1.22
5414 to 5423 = 1.25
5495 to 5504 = 1.21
